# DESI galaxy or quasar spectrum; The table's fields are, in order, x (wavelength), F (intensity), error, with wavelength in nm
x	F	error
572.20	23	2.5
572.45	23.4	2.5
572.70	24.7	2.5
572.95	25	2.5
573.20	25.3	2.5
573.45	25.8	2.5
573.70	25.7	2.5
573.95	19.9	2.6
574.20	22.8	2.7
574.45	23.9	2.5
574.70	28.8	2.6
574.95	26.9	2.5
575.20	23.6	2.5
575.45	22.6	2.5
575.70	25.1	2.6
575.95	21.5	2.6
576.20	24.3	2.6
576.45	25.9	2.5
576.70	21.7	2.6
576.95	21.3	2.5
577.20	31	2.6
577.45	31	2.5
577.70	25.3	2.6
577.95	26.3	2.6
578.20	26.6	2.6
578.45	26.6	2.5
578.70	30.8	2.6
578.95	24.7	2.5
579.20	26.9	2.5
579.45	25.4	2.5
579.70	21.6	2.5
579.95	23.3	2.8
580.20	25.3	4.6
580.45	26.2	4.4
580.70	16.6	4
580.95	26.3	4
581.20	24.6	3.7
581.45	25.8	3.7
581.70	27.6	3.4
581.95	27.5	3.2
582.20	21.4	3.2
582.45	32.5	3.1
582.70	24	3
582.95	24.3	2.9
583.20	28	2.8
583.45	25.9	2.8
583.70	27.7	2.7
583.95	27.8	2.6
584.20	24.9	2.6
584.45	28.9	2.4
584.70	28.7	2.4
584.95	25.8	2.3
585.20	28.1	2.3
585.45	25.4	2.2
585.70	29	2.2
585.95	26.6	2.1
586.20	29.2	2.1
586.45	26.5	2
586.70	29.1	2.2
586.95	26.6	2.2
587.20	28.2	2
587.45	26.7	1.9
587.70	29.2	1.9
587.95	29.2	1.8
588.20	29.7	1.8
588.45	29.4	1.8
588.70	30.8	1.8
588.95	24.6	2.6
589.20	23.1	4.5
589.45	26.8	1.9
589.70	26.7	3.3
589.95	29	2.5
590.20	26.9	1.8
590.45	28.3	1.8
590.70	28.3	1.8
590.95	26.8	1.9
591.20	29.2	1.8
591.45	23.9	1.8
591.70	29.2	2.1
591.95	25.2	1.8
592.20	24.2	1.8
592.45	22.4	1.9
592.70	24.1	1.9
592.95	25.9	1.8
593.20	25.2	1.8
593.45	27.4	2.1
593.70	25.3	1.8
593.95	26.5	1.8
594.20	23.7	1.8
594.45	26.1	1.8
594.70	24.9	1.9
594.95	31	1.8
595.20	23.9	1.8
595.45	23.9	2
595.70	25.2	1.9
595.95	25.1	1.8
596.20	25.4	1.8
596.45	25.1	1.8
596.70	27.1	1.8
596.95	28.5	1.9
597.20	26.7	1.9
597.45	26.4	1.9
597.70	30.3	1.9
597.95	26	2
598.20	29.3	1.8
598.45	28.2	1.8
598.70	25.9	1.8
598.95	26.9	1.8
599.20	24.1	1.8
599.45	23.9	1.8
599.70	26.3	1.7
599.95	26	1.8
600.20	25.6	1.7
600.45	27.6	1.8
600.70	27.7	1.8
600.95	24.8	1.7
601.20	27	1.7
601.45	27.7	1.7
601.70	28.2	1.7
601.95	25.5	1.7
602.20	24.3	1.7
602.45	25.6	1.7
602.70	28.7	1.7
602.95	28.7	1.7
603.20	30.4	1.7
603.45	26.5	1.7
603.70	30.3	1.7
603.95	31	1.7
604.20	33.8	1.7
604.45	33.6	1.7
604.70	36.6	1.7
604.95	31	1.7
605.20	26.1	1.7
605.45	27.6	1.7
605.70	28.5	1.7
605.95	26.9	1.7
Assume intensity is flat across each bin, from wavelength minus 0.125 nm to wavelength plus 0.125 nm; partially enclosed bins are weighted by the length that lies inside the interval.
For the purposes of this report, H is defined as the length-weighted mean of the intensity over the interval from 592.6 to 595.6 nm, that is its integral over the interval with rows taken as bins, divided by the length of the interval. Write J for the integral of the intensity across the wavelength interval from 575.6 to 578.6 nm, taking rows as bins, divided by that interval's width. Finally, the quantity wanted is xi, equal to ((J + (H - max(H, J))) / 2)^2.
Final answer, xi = 164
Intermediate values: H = 25.7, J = 25.6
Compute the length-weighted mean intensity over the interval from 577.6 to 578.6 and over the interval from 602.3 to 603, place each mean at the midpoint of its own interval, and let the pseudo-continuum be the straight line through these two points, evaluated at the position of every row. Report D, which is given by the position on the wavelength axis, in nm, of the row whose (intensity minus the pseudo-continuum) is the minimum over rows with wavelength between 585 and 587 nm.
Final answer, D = 585.45 nm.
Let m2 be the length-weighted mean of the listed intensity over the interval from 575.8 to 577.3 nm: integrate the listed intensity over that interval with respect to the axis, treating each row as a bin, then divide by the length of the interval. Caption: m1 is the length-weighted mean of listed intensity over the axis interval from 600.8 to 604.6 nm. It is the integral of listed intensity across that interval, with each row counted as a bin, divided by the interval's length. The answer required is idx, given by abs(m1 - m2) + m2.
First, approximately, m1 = 28.5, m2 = 24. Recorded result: 28.5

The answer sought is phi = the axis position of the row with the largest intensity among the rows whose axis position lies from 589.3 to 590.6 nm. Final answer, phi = 589.95 nm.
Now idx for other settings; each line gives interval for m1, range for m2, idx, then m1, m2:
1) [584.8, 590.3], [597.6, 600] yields 27.6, 27.6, 27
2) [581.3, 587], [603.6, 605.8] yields 35.0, 27.0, 31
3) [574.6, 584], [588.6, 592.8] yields 27.3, 25.6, 26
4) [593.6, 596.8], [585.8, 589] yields 30.8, 25.6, 28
